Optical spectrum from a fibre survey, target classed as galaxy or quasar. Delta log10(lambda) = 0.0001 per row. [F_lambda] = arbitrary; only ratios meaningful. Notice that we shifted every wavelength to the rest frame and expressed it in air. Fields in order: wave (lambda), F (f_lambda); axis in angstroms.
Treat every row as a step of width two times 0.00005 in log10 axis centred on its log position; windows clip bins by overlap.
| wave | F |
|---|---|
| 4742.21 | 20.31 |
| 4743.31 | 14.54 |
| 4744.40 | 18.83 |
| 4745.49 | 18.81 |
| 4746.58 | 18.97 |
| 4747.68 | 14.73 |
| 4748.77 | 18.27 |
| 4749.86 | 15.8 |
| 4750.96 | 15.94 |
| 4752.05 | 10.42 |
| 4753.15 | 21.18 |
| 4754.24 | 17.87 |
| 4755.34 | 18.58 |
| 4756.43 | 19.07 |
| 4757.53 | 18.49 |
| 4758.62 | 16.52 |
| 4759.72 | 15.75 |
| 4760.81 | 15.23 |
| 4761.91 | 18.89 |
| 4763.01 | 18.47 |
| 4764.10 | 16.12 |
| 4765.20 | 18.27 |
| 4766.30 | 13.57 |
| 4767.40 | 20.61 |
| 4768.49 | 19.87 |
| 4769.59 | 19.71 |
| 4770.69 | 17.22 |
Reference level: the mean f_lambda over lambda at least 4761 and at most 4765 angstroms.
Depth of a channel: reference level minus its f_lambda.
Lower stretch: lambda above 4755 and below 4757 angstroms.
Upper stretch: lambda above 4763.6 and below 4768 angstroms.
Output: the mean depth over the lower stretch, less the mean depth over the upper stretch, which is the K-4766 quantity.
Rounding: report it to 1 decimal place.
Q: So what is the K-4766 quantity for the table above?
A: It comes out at -1.7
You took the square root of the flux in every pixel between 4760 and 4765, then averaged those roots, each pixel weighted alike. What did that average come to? 4.14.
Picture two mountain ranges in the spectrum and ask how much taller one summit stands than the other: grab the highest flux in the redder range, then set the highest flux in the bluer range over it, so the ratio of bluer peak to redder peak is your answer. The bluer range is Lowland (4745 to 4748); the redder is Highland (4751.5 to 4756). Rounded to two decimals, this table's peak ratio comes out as 0.90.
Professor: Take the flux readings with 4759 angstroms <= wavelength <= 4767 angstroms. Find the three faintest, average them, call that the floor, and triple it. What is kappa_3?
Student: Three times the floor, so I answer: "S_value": 45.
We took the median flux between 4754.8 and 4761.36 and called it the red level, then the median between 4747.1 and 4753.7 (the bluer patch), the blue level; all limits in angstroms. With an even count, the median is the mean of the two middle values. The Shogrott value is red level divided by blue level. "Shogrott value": 1.10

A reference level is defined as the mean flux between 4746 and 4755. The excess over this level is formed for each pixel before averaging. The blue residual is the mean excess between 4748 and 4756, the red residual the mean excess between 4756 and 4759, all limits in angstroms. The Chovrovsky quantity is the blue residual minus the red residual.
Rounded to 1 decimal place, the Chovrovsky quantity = -1.2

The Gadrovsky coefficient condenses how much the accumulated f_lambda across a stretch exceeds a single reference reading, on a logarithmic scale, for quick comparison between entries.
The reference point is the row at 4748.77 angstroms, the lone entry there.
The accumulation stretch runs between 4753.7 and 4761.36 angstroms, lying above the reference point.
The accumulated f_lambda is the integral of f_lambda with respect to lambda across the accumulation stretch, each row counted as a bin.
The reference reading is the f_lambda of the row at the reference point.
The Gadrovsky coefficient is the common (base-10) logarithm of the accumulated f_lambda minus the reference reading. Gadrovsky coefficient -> 2.06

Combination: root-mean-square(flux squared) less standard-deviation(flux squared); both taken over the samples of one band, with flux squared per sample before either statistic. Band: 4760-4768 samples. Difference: 237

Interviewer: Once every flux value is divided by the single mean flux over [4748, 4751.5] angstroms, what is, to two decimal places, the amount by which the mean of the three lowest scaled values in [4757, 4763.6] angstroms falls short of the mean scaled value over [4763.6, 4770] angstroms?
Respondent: 0.13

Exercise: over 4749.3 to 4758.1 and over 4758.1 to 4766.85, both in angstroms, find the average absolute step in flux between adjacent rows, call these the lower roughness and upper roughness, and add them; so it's 5.2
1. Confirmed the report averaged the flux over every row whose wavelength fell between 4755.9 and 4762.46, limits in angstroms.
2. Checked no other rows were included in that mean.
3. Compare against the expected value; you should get 17.3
